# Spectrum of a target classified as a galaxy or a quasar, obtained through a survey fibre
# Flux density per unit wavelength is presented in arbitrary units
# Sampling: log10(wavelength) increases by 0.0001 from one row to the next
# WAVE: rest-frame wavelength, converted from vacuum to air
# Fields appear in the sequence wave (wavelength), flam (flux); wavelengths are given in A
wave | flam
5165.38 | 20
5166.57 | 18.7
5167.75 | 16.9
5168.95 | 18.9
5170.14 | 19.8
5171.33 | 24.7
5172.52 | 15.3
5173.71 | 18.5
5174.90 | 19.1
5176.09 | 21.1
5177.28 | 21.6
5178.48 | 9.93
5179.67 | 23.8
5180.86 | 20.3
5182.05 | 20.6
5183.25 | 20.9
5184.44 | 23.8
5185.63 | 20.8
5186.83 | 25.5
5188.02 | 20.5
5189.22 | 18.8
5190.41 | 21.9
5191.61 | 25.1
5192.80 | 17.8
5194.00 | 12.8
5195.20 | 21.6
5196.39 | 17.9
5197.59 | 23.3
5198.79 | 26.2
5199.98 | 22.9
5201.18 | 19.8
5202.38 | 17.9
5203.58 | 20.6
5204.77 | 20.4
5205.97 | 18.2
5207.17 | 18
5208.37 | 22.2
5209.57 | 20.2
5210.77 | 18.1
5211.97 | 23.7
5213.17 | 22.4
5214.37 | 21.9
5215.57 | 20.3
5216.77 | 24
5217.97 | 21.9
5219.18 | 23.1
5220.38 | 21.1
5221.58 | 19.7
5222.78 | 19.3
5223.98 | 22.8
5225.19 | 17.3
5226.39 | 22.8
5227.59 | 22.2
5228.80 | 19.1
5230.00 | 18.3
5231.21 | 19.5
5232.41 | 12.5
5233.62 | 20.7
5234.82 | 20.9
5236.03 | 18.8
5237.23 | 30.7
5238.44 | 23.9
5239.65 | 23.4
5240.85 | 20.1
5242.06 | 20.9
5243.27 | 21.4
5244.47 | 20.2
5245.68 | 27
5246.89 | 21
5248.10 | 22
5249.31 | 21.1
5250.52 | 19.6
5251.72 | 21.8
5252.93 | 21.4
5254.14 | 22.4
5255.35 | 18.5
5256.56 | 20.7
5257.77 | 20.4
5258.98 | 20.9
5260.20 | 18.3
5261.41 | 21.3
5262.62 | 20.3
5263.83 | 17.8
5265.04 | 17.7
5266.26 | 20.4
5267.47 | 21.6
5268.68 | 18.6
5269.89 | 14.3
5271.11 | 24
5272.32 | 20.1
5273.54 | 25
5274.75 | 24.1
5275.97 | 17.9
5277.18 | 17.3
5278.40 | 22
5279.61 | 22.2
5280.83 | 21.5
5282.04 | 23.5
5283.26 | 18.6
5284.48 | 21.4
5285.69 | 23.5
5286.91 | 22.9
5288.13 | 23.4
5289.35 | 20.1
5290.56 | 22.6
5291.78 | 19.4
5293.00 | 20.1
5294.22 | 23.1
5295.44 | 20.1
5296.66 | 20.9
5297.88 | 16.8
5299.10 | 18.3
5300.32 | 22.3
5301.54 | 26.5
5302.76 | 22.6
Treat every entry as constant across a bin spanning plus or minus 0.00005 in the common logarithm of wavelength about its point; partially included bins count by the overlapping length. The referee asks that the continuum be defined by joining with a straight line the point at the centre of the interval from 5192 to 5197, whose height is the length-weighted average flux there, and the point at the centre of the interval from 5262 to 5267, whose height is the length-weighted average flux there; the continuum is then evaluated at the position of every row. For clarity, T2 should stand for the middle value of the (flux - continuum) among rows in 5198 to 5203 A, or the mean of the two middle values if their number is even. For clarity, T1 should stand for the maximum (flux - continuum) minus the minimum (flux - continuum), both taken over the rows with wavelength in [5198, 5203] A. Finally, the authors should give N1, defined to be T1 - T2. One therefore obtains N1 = 5.0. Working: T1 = 8.4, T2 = 3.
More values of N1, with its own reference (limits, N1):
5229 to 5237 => 7.8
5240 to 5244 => -0.9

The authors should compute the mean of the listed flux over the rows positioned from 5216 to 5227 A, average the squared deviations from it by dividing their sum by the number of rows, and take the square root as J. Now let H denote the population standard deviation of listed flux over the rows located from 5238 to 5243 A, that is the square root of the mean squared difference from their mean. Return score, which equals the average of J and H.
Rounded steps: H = 1.6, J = 2.05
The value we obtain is 1.8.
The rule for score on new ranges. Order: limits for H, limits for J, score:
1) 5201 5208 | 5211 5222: 1.3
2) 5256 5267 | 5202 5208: 1.3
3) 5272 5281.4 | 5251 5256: 2.0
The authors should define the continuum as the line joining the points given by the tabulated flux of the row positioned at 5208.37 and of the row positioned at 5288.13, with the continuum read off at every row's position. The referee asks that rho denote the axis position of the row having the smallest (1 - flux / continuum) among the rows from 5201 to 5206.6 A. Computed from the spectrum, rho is 5203.58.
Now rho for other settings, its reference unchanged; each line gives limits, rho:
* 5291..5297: 5294.22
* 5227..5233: 5227.59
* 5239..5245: 5239.65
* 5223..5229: 5223.98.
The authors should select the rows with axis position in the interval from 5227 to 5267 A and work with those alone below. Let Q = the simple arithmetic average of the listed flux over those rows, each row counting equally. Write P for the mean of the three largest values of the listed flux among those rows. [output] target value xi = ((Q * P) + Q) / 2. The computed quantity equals 293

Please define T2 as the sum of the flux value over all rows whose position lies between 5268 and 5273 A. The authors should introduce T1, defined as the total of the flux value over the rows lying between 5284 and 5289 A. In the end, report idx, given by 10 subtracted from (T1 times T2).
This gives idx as 7012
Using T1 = 91.2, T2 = 77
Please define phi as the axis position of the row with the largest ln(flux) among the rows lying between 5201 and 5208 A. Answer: 5203.58 A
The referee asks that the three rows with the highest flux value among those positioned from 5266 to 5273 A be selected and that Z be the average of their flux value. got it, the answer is 22.0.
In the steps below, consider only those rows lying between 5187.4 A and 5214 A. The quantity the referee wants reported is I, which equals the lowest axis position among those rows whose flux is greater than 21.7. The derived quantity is 5190.41 A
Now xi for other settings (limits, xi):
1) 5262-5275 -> 258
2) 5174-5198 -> 263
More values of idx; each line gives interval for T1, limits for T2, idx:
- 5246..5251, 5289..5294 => 6870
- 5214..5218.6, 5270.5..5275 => 8201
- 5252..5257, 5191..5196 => 6406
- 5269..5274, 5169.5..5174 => 6520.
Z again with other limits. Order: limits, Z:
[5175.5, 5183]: 22.2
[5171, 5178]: 22.5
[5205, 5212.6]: 22.0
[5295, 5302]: 23.2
